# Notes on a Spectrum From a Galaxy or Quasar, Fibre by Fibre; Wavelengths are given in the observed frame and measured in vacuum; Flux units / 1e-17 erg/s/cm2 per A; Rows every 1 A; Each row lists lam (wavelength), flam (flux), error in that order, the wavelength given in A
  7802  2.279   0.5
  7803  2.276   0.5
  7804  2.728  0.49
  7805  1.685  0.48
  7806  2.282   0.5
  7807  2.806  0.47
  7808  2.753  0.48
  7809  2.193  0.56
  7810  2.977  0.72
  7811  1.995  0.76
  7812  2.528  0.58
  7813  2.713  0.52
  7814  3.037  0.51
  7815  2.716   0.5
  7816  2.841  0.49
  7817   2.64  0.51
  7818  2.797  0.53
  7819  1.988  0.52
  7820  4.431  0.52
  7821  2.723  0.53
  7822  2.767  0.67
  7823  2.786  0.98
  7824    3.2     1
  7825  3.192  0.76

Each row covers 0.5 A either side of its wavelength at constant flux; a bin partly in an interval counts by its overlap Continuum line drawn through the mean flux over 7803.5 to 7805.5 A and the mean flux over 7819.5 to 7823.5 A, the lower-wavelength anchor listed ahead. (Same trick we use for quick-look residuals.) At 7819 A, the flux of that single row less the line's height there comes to -1.0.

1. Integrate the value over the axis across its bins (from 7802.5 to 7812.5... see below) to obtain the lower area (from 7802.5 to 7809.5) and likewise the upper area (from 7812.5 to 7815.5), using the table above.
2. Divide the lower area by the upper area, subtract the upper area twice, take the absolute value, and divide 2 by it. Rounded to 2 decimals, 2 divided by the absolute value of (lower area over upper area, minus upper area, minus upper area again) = 0.13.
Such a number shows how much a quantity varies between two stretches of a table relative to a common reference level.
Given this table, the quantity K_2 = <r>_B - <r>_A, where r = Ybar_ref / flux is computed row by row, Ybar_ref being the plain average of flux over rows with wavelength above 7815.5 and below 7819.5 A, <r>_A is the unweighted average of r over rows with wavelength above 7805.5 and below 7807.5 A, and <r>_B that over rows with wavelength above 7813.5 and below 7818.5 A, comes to -0.10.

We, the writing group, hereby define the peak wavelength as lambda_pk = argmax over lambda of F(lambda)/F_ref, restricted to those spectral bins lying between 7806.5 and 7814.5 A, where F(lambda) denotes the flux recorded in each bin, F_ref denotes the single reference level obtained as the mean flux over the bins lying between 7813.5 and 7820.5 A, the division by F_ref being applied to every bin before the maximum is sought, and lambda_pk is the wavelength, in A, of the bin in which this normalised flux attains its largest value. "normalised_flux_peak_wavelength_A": 7814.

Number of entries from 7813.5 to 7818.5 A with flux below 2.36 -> 0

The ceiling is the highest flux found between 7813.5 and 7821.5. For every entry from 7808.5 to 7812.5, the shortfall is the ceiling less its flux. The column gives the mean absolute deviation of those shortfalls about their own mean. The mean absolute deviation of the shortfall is 0.33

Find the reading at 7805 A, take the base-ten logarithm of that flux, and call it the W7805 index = 0.23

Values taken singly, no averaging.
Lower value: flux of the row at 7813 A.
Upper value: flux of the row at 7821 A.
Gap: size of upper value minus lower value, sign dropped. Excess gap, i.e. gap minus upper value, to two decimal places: -2.71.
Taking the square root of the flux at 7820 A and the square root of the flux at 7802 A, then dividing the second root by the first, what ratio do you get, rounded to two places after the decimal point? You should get 0.72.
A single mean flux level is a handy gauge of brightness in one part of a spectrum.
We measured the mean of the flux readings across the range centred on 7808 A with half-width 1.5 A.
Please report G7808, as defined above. 2.58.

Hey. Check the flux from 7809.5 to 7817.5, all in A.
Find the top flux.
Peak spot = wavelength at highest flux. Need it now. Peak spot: 7814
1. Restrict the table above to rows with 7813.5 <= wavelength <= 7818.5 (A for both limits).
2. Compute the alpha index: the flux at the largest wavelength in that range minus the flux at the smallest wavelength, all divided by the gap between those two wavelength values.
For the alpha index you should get -0.1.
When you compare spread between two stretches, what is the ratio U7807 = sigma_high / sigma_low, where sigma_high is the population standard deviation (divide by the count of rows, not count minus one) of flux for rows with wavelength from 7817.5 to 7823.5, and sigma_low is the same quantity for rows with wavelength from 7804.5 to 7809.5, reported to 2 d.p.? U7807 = 1.79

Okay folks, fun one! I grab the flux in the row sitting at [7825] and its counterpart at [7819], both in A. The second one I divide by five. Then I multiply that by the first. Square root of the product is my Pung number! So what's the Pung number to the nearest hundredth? 1.13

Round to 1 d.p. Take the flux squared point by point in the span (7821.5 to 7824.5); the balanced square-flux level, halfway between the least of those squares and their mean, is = 8.1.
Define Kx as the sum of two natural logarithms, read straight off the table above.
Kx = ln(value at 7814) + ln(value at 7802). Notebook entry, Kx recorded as 1.93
